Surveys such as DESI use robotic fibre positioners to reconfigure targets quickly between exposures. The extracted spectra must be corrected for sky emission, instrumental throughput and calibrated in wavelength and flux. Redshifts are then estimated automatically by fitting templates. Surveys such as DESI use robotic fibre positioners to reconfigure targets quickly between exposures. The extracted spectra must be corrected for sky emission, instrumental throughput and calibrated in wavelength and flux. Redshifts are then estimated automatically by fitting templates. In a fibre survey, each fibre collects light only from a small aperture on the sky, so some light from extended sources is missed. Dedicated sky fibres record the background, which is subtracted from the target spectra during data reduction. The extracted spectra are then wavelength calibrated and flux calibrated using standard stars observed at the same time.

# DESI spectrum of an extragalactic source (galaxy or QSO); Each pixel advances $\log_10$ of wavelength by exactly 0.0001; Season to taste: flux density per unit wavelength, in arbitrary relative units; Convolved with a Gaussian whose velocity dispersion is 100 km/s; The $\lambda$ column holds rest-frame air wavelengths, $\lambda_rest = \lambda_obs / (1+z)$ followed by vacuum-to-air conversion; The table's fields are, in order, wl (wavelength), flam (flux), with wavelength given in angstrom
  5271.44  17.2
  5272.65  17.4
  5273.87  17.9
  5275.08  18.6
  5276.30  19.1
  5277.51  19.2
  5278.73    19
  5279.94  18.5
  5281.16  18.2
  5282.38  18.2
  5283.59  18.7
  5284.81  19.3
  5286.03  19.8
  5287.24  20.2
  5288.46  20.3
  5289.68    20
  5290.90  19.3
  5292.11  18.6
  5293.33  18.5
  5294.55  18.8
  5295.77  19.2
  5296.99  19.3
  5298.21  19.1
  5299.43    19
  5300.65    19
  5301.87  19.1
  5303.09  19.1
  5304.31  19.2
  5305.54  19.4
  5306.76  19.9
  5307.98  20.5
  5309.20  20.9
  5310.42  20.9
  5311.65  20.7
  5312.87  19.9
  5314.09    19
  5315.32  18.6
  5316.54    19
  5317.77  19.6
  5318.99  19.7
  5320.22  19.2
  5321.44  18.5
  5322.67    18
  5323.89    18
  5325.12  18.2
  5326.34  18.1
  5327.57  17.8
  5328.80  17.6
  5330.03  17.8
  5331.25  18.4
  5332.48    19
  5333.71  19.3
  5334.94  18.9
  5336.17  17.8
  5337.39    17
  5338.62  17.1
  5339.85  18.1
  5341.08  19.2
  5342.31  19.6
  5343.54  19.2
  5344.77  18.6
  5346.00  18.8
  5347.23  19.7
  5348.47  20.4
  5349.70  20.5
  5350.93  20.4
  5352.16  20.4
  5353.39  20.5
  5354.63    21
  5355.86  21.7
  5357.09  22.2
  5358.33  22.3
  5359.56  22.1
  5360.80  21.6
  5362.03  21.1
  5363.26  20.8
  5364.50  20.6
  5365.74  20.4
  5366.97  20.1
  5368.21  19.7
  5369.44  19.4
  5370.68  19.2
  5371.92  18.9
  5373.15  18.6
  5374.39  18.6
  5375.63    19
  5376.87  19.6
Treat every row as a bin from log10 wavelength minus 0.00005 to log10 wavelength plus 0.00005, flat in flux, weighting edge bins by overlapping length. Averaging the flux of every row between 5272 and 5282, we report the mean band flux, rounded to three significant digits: 18.5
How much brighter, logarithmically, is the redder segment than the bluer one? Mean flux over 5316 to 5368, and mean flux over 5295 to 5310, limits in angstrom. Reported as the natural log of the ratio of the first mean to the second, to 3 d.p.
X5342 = 0.000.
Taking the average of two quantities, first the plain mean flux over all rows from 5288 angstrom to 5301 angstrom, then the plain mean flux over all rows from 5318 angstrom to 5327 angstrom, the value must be 18.9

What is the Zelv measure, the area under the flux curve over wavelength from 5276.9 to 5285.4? 159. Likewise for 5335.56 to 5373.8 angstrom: 761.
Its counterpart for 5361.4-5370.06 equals 176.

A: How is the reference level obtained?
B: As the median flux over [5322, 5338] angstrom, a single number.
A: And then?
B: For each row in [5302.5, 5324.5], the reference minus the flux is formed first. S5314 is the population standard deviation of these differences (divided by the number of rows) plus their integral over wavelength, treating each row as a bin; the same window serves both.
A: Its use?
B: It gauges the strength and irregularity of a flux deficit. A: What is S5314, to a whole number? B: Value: -31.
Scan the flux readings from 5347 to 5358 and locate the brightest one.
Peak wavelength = 5357.09 angstrom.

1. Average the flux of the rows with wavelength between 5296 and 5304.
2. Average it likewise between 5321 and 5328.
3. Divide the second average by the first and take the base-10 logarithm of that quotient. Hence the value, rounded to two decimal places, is -0.02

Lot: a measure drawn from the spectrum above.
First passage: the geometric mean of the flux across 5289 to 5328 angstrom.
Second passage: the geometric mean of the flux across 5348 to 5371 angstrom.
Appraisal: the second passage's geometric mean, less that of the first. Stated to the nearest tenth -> 1.6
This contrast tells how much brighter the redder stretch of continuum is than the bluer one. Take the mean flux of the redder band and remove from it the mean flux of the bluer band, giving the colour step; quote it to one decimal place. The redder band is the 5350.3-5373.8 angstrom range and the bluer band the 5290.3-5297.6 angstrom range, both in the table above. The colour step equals 1.6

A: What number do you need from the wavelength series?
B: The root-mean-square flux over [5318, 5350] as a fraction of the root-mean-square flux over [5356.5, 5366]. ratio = 0.87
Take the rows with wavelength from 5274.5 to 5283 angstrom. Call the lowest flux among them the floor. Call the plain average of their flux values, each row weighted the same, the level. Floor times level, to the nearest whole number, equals 340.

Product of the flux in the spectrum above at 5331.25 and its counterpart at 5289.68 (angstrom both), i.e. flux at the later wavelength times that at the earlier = 368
